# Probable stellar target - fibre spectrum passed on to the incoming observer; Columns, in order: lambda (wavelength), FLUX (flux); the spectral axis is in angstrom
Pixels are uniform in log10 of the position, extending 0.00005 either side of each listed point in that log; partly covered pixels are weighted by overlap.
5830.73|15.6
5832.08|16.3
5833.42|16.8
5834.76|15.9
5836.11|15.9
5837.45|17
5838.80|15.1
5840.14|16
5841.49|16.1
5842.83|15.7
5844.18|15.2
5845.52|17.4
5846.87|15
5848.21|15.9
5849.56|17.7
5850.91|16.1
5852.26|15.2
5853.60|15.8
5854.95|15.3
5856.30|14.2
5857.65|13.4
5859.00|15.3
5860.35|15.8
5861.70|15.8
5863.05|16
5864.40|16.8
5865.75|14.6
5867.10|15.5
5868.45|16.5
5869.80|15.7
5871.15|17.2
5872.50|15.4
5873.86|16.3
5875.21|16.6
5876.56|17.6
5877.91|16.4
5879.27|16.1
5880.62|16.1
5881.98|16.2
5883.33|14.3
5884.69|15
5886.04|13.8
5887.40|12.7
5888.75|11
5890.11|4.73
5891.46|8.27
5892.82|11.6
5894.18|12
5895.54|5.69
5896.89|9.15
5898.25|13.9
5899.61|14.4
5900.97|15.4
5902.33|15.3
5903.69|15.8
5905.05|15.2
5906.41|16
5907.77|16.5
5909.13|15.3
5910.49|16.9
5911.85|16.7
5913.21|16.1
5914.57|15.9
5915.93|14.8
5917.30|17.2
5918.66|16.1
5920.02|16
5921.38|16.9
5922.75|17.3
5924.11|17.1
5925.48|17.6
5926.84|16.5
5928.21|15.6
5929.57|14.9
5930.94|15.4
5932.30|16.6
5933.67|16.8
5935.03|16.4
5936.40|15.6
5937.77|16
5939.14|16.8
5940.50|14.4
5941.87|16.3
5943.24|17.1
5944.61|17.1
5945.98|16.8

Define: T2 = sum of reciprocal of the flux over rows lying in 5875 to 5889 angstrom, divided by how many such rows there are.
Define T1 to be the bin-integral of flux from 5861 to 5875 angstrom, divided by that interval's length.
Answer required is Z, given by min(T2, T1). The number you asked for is 0.068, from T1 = 16.0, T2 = 0.068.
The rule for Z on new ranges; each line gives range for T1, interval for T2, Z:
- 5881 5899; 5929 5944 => 0.063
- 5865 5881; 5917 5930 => 0.061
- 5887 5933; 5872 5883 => 0.061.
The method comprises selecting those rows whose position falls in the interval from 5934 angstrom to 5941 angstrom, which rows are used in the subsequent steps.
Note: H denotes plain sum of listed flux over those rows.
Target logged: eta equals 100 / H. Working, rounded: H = 79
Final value 1.26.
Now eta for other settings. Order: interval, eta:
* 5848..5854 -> 1.24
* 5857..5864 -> 1.31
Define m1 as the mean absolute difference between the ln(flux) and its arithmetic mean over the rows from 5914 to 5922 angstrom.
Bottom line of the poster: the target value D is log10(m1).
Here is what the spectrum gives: -1.43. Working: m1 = 0.037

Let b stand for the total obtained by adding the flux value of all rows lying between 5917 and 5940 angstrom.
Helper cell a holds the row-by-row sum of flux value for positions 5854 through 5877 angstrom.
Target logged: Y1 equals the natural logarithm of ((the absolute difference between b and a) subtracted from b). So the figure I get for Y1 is 5.59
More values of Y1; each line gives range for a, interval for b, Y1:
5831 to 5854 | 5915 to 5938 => 5.61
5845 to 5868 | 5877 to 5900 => 5.06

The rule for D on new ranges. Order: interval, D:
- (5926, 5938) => -1.47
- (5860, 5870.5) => -1.55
